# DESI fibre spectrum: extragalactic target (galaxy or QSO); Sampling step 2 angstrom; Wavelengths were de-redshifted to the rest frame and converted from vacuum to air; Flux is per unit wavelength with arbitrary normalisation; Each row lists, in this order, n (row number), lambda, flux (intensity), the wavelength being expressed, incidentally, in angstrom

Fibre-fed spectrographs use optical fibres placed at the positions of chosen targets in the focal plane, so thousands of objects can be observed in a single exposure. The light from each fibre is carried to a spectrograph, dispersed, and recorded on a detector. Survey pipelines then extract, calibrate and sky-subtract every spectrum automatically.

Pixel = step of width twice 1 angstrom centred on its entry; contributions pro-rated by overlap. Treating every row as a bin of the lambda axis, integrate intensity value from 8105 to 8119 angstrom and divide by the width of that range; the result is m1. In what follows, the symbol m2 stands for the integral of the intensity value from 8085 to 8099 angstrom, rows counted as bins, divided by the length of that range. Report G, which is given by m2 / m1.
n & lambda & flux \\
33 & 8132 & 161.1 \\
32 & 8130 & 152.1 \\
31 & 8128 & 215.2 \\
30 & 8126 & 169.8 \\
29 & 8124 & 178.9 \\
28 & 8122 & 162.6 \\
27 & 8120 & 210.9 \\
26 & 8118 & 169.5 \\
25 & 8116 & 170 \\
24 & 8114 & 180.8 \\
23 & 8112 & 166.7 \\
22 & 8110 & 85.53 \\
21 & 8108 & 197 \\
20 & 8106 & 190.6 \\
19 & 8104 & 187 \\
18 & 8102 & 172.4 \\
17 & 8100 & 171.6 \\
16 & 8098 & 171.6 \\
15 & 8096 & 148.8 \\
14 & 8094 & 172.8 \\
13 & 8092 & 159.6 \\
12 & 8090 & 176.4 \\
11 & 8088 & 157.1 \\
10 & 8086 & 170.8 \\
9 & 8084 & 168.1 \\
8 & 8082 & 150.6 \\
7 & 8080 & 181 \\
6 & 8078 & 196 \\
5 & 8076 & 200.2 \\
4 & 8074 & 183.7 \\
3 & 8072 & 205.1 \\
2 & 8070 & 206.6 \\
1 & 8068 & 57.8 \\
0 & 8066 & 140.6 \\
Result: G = 1.00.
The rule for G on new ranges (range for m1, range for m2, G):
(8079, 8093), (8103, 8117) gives 1.01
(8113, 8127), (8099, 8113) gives 0.94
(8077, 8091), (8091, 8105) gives 0.99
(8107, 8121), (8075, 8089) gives 1.04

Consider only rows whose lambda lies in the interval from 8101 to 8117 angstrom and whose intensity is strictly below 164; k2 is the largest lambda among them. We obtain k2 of 8110 angstrom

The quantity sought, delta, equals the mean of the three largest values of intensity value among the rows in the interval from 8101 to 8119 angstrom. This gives 192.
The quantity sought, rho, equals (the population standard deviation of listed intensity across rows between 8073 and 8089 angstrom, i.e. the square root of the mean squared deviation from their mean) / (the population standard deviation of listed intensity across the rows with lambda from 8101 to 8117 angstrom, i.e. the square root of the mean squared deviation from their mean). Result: 0.5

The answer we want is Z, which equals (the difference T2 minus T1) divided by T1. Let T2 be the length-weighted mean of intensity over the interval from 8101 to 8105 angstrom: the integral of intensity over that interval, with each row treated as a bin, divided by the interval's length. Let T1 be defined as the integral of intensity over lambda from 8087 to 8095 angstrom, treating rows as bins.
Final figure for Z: -0.87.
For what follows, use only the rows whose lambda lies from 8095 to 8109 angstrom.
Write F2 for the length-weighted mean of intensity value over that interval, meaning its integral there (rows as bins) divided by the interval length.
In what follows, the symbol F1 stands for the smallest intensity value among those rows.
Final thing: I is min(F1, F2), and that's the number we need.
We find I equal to 149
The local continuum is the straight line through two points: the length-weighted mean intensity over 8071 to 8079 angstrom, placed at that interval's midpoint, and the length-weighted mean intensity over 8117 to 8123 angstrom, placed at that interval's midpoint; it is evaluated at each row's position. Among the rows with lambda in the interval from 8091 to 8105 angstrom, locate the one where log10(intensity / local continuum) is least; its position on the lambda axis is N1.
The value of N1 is 8096 angstrom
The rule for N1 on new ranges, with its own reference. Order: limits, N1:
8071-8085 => 8082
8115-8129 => 8122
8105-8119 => 8110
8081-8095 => 8082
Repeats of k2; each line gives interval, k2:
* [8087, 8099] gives 8096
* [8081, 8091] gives 8088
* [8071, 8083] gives 8082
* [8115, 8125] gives 8122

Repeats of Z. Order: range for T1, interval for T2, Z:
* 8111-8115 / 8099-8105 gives -0.75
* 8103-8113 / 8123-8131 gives -0.89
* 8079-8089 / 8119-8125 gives -0.89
